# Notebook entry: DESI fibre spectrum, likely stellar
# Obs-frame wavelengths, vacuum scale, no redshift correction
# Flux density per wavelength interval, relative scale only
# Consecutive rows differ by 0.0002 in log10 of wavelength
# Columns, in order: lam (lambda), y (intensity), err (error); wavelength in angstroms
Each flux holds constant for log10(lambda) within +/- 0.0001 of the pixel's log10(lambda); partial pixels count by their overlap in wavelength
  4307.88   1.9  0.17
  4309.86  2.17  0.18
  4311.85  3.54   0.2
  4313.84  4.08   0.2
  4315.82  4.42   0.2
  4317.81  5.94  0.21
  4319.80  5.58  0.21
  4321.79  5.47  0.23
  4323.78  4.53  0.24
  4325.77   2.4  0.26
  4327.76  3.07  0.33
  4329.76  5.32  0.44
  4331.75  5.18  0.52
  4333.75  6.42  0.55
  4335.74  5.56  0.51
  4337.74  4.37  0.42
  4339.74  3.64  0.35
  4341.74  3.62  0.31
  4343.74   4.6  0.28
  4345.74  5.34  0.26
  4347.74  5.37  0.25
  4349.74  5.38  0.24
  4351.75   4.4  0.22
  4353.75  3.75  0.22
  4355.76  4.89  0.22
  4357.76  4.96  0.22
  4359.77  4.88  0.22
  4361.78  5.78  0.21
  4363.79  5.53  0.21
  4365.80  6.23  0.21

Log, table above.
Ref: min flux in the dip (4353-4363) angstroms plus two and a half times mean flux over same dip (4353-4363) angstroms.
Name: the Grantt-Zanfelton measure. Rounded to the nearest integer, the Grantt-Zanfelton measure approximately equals 16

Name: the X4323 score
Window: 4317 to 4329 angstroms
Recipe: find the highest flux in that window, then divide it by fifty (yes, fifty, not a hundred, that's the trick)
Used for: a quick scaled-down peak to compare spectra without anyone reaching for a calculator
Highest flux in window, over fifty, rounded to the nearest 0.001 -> 0.119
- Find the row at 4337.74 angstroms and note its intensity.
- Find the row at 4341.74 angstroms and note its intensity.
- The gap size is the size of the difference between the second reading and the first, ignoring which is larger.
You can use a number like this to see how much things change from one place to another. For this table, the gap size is 0.75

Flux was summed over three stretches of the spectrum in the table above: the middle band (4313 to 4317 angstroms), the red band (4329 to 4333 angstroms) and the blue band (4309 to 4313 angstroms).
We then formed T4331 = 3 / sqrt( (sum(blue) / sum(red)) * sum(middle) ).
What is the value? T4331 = 1.40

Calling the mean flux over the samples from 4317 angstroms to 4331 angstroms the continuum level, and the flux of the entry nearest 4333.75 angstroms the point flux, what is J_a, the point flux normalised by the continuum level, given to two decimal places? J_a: 1.39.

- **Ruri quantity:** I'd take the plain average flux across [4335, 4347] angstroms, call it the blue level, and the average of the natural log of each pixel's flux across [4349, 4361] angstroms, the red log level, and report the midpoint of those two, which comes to 3.03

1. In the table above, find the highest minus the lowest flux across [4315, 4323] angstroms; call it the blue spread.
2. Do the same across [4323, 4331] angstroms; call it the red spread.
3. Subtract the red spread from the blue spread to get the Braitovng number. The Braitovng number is -1.4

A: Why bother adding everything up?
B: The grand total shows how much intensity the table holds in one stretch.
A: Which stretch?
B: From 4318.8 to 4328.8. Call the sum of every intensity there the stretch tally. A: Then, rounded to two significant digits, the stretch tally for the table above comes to 21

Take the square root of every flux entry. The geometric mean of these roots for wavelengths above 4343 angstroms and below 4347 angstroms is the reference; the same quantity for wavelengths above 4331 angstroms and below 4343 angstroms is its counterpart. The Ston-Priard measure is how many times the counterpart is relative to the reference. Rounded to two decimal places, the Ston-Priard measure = 0.97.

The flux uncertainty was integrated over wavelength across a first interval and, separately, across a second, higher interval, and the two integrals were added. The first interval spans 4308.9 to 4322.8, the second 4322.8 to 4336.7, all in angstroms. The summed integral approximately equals 8.5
